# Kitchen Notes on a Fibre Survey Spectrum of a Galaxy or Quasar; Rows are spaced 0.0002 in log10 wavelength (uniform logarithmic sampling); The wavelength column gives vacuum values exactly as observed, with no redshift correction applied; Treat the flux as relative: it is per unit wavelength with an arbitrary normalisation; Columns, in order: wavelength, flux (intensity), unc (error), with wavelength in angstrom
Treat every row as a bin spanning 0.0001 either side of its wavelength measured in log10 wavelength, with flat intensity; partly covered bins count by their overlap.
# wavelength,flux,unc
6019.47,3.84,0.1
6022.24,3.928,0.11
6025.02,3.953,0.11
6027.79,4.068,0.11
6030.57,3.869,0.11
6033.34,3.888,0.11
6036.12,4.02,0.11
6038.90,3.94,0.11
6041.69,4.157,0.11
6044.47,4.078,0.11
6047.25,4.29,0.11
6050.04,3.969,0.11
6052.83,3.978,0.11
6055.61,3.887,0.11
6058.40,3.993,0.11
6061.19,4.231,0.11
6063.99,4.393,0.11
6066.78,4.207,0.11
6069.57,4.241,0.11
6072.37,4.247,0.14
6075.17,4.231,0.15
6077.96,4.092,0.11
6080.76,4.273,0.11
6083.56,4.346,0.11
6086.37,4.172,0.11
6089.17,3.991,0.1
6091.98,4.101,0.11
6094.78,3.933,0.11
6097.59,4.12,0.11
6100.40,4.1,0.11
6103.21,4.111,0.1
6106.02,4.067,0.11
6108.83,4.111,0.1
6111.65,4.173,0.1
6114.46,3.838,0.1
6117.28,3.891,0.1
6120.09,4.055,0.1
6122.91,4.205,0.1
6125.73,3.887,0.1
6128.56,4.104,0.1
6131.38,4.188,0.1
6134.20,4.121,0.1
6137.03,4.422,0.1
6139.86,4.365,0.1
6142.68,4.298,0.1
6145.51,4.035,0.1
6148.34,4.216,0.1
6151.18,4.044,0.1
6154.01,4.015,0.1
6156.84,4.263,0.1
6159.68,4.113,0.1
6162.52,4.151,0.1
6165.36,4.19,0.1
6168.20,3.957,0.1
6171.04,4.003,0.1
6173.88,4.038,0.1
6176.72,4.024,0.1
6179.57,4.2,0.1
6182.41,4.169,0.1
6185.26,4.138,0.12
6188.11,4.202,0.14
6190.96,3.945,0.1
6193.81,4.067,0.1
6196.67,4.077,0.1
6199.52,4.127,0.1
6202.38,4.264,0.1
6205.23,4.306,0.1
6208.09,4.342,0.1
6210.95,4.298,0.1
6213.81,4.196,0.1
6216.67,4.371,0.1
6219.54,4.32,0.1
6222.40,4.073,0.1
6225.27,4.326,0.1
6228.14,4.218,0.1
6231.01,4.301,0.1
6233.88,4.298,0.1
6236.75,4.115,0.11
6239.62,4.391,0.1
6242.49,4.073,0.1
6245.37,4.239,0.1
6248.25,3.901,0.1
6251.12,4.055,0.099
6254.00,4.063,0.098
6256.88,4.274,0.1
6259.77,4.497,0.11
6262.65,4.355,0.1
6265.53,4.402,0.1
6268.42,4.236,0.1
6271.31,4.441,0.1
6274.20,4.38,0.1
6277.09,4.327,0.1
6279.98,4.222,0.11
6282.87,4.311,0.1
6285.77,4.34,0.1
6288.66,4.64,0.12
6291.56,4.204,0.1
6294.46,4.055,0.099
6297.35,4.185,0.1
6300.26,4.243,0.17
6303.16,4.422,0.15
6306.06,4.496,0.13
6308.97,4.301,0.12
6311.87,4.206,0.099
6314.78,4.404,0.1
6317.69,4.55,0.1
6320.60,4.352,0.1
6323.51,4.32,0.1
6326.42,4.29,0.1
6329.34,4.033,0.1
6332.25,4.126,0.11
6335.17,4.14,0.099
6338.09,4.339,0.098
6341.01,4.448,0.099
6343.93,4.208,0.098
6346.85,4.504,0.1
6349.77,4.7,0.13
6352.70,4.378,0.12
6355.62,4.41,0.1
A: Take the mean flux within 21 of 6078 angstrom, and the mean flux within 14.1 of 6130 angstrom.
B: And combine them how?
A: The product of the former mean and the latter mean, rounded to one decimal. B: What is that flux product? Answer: 17.3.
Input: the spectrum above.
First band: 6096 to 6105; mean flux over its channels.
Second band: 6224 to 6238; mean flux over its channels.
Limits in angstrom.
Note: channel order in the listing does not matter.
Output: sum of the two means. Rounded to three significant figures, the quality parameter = 8.36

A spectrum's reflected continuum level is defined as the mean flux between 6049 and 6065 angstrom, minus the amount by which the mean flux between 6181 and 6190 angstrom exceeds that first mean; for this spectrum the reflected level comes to 3.98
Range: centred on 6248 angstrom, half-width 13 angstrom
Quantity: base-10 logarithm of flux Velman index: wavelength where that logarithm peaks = 6259.77 angstrom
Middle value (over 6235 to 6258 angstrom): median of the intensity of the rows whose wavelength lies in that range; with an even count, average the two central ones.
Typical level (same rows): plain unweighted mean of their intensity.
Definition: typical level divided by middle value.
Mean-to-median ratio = 1.01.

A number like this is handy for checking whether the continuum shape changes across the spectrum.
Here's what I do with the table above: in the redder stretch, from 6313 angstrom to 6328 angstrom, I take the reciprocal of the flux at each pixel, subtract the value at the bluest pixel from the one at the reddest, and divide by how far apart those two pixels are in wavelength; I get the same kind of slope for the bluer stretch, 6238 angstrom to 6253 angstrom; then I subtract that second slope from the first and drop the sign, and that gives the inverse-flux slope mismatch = 0.0011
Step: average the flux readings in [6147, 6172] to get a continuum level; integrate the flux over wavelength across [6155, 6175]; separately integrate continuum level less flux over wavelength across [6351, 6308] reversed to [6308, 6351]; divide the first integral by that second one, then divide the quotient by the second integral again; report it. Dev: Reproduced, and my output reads 1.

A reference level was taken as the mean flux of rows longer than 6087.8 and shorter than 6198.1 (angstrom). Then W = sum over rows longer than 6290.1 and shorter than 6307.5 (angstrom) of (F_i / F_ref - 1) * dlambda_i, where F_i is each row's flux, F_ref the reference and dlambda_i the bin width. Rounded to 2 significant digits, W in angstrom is 0.71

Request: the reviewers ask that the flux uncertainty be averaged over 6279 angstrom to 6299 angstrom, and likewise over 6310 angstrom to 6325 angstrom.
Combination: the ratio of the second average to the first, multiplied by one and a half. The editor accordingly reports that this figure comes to 1.44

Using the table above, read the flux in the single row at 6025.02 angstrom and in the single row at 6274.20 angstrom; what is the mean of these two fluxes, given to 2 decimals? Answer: 4.17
